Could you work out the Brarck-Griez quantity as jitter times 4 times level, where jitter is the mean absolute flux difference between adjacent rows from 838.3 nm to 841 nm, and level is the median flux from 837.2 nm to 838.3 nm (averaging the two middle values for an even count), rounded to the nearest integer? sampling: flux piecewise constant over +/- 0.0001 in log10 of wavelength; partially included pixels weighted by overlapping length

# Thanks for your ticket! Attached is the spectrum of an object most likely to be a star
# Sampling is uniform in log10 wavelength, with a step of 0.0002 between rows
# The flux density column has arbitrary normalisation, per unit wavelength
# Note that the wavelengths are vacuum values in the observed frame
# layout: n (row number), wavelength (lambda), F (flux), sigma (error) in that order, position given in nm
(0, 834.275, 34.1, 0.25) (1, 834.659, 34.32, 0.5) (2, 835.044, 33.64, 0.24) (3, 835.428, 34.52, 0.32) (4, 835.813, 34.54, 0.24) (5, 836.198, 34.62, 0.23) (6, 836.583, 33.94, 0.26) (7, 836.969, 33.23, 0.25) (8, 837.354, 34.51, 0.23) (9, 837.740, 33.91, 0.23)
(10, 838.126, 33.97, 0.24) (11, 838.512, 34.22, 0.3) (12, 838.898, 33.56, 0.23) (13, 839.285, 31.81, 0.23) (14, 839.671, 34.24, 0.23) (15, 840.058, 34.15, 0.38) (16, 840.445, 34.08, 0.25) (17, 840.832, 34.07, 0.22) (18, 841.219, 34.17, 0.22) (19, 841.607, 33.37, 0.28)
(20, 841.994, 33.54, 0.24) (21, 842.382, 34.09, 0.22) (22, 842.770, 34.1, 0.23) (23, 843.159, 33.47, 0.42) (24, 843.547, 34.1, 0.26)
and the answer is 113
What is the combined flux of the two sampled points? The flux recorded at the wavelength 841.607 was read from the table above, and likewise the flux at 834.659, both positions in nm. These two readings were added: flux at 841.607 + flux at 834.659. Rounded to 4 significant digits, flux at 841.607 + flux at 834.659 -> 67.69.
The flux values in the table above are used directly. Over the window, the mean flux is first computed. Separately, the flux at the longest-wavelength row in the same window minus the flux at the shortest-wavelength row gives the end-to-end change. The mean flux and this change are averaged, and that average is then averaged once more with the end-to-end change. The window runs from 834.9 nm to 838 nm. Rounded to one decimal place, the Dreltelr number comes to 8.7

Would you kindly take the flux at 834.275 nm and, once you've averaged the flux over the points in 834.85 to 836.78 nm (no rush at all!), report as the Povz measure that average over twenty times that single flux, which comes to 0.0502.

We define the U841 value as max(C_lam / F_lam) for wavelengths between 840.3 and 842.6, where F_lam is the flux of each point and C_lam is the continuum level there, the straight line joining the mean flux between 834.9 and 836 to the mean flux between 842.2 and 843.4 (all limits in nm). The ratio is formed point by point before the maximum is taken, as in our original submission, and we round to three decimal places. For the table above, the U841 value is 1.017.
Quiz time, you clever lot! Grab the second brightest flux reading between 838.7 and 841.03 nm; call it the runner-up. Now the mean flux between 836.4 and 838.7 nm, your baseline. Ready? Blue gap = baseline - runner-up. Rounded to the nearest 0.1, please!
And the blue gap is -0.2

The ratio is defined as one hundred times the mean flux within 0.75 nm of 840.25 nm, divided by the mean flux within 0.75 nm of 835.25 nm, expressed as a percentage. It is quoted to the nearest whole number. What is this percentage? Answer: 100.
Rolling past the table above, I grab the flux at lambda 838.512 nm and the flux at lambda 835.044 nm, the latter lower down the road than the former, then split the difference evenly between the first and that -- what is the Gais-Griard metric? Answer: 33.9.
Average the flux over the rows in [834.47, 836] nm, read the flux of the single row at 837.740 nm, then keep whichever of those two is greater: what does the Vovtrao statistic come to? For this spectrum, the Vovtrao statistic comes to 34.3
